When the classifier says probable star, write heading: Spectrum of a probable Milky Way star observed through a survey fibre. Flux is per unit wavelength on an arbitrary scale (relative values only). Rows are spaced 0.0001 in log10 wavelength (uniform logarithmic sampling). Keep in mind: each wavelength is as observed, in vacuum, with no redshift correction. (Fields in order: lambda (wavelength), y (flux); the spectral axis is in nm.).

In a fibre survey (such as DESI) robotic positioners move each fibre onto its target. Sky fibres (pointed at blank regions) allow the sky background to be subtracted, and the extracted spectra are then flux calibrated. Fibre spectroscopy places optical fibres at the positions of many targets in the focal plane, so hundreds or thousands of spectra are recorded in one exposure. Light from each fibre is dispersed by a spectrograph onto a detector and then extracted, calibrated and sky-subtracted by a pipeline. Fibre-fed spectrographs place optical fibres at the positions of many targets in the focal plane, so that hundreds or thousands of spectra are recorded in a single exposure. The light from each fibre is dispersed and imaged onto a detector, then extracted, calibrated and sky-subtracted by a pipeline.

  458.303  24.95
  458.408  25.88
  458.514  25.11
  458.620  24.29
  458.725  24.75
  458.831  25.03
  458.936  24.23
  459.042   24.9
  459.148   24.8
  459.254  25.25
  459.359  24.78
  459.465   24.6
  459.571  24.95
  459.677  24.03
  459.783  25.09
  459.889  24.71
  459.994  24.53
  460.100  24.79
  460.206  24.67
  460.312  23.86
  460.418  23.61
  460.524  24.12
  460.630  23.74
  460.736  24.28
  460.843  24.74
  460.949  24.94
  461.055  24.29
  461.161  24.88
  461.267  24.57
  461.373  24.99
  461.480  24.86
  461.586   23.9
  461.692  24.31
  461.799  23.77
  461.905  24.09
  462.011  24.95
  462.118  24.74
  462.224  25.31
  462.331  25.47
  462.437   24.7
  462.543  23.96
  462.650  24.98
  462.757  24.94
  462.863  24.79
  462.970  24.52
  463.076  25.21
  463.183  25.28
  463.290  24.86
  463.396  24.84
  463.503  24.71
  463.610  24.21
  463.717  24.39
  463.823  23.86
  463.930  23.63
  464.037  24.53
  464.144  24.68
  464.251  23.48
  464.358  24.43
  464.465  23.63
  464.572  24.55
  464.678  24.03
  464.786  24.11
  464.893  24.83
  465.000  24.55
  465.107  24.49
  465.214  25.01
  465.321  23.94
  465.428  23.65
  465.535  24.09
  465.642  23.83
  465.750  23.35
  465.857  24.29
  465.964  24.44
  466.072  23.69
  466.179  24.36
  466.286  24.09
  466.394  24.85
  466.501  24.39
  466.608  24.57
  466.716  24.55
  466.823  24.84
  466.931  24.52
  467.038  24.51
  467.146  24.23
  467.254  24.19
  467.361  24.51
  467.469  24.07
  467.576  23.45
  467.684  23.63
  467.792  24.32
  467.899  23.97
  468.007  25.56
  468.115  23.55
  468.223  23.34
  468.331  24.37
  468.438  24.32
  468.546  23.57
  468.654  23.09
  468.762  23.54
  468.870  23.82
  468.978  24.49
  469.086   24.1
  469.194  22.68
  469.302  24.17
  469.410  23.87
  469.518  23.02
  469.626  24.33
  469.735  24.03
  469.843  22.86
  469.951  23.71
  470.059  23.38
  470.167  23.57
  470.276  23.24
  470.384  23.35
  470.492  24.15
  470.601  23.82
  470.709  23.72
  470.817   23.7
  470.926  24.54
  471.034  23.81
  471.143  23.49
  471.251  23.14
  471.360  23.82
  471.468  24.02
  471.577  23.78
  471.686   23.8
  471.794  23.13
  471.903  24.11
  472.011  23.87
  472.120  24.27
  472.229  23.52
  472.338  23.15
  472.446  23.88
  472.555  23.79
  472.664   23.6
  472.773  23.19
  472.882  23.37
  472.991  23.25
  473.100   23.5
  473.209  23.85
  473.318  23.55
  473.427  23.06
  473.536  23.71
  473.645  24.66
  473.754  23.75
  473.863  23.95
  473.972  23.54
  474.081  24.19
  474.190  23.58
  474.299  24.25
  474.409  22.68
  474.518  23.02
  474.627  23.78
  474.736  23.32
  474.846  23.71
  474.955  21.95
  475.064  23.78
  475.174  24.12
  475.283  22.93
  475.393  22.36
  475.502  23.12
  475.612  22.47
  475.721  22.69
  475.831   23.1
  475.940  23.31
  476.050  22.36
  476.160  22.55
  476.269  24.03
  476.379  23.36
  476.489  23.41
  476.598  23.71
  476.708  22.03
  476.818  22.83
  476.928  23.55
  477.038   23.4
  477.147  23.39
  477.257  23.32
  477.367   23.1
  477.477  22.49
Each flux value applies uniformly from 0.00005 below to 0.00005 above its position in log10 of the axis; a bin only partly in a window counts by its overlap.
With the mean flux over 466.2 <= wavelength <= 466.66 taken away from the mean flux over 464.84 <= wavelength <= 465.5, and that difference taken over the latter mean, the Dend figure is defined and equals -0.003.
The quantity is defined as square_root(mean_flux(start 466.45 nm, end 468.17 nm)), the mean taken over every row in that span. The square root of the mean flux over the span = 4.93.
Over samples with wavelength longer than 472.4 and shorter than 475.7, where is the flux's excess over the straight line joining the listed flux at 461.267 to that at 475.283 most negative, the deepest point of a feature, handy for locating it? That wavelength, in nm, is 474.955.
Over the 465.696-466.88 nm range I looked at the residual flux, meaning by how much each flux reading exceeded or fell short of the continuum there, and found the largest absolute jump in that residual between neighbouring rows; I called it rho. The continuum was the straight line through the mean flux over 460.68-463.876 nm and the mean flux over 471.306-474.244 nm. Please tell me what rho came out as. 0.95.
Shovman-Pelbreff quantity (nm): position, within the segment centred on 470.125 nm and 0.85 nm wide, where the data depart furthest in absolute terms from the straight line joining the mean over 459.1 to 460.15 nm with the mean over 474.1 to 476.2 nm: 469.843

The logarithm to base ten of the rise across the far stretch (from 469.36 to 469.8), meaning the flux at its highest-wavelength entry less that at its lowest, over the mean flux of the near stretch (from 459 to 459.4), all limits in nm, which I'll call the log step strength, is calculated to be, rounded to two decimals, -2.19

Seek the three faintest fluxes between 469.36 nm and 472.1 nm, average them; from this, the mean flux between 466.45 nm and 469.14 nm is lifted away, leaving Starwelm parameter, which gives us -1.14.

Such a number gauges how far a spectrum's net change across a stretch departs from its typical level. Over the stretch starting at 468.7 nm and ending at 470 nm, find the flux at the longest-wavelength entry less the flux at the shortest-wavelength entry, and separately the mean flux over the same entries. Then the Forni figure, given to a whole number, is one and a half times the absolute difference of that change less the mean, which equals 35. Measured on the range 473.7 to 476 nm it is 36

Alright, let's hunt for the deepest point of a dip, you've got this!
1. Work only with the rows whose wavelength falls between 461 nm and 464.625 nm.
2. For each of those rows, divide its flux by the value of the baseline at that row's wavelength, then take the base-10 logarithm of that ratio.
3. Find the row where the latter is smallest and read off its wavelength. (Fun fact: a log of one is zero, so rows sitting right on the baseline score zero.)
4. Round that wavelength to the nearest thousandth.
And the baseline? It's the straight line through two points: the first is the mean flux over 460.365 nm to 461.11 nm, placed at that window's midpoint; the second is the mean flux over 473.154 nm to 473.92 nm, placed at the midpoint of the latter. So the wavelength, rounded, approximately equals 464.251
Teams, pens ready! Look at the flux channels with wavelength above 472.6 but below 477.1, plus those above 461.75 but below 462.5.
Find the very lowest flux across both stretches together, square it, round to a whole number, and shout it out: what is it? 482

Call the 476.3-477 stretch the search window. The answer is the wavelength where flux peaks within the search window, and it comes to 476.598 nm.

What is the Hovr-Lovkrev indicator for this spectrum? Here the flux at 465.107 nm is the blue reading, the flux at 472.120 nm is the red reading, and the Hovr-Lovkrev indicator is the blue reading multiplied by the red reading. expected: 594.4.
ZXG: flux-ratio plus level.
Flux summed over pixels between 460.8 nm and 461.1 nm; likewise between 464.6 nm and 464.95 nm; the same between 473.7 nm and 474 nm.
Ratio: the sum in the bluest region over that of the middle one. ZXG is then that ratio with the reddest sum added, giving 72.3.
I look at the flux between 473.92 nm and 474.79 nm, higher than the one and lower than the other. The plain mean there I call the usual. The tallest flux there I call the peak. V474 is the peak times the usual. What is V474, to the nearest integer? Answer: 571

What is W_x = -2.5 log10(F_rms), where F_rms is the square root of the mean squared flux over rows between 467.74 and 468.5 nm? -3.46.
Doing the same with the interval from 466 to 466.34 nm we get -3.45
